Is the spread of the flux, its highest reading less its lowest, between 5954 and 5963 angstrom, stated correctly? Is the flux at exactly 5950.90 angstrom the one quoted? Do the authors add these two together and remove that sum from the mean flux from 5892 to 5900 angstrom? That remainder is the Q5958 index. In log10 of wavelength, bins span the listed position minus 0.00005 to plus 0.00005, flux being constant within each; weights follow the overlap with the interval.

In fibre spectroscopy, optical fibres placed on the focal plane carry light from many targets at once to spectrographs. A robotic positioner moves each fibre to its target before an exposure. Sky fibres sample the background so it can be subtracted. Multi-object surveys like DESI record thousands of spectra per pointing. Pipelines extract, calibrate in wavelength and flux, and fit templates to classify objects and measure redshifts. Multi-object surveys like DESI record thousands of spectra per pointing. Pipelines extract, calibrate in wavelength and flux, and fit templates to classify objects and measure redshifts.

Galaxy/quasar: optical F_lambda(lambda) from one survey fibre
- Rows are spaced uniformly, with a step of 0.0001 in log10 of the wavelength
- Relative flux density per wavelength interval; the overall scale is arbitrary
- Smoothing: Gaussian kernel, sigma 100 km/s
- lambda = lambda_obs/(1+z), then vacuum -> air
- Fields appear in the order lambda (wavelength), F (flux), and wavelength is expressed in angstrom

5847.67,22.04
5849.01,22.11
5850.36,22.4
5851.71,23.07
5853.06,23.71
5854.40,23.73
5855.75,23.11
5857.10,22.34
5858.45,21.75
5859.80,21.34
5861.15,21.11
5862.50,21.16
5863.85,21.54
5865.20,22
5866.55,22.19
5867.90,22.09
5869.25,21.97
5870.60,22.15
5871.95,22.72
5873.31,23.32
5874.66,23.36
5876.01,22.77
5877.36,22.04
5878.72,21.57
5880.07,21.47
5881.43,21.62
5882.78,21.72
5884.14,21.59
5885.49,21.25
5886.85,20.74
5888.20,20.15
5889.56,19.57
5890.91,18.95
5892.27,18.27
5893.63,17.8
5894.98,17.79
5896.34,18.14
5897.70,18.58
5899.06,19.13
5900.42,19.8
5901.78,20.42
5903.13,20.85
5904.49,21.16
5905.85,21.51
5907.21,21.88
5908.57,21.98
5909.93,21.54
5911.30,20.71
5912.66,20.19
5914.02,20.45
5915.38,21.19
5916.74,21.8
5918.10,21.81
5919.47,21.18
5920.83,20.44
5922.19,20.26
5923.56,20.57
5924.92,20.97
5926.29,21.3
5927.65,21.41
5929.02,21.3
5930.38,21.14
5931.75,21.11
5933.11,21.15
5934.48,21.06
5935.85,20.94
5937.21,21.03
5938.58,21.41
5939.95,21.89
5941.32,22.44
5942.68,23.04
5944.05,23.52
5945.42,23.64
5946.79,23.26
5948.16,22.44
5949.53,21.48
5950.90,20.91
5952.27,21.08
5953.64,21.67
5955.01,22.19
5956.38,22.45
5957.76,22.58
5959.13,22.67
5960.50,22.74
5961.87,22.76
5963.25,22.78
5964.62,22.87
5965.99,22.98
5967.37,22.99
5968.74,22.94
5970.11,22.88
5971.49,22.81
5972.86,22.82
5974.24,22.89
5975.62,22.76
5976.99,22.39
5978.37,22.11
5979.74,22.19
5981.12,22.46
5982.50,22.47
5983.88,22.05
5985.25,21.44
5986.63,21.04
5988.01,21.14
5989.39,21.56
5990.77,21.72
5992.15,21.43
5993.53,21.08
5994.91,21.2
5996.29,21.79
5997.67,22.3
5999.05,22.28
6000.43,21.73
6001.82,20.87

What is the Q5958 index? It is -3.2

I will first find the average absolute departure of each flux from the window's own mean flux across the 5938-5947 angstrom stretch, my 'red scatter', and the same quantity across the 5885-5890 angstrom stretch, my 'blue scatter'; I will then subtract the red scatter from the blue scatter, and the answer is -0.14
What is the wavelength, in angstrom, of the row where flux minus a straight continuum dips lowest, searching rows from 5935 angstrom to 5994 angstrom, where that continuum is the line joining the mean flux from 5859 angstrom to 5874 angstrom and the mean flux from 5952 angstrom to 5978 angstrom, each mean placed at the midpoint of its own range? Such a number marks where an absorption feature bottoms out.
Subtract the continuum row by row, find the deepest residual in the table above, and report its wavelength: 5993.53 angstrom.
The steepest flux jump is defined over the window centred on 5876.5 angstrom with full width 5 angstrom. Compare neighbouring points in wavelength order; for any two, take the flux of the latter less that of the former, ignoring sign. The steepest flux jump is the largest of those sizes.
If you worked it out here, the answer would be 0.73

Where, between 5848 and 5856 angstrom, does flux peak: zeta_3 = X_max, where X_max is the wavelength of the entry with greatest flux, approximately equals 5854.40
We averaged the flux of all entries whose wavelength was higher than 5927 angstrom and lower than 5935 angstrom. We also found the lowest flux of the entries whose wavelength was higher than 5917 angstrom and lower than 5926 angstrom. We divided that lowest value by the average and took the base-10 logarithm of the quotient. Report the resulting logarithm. -0.020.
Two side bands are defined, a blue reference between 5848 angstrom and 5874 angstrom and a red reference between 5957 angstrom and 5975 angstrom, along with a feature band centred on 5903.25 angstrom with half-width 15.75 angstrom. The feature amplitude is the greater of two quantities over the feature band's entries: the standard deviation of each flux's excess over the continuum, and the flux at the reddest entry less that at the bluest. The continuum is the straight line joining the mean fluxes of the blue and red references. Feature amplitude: 1.7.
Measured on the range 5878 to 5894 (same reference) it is 1.4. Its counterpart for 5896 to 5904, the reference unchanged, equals 2.7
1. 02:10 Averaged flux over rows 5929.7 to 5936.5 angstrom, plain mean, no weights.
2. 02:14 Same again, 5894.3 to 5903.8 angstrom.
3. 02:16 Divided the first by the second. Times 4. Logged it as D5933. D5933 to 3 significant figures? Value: 4.38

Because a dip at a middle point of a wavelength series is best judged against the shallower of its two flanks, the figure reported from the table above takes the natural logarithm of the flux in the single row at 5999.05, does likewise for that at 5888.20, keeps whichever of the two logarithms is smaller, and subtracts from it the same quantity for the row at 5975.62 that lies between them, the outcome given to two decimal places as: -0.12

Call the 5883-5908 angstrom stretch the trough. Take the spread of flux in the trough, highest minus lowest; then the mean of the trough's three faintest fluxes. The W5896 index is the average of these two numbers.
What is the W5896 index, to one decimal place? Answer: 11.0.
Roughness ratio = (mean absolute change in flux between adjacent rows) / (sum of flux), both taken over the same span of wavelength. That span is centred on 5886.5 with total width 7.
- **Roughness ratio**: 0.0049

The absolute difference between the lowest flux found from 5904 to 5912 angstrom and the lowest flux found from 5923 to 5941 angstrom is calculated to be 0.1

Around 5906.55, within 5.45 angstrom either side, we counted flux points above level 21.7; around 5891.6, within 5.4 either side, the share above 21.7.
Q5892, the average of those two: 1.0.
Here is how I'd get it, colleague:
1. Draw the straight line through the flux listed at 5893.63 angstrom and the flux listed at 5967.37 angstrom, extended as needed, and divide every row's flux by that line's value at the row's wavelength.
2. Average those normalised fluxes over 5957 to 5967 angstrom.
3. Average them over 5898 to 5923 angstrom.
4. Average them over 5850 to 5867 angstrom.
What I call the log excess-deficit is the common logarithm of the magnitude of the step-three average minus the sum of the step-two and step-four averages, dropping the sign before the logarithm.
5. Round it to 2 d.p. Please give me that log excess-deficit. 0.13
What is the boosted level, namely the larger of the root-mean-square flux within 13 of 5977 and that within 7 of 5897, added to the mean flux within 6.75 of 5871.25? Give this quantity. 44.8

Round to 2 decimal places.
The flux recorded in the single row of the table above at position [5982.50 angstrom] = 22.47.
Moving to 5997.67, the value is 22.30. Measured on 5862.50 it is 21.16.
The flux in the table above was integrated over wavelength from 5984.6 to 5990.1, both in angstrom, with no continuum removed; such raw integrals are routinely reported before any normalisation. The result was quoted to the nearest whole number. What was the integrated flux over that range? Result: 117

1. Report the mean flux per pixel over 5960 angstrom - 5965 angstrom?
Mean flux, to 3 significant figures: 22.8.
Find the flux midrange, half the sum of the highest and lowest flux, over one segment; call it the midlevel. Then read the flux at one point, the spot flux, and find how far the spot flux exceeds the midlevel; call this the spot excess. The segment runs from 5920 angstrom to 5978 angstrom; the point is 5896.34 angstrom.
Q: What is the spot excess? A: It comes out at -3.8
